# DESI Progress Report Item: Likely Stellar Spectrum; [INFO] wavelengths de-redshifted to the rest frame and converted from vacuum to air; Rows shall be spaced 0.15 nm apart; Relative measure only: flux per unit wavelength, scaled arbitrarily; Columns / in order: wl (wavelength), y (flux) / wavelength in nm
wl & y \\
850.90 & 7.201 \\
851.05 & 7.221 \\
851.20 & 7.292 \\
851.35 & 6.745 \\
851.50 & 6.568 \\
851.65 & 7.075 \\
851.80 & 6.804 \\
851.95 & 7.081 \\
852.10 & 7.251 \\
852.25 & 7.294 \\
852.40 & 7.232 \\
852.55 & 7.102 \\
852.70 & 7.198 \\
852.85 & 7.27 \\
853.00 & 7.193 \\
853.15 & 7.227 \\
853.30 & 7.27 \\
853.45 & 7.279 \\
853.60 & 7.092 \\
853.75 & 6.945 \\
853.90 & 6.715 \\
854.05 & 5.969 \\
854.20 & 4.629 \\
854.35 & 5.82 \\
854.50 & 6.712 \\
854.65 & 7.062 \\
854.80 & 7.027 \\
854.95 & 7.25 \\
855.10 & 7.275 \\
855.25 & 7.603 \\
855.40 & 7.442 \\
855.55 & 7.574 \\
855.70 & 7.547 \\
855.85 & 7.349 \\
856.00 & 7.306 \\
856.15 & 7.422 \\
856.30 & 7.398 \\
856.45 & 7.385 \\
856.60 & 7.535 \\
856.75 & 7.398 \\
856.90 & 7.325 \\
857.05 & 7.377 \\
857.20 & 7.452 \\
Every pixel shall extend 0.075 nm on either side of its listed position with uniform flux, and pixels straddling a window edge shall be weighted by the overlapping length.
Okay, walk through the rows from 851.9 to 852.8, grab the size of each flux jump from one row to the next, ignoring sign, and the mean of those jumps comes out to 0.10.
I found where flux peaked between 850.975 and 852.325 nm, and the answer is 852.25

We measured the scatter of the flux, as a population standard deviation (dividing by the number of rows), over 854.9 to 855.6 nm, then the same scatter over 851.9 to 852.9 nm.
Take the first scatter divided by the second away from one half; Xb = -1.4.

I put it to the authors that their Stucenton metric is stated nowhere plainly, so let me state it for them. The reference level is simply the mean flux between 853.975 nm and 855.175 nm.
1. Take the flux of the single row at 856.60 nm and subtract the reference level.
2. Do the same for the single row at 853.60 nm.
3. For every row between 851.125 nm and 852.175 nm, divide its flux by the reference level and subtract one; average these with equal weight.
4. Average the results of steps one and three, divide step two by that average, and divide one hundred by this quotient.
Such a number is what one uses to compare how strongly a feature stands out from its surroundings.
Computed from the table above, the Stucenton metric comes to 92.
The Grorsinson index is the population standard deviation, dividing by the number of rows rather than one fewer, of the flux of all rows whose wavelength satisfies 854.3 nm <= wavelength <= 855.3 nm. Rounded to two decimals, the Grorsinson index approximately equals 0.53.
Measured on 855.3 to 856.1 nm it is 0.11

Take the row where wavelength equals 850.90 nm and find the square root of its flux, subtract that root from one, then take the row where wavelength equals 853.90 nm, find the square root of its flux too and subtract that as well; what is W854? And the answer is -4.27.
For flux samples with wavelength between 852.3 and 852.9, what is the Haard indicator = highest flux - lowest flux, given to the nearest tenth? 0.2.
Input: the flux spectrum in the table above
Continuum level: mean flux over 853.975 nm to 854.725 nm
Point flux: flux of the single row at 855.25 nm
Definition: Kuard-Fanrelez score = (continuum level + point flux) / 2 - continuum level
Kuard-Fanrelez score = 0.78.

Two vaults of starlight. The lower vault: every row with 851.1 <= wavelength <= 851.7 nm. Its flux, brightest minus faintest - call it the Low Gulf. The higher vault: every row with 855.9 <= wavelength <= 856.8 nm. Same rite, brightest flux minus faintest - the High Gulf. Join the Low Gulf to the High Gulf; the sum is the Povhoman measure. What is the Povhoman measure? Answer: 1.0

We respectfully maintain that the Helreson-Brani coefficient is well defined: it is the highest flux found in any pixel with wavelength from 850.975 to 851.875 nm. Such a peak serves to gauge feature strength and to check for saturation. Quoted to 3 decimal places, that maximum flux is 7.292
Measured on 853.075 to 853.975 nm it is 7.279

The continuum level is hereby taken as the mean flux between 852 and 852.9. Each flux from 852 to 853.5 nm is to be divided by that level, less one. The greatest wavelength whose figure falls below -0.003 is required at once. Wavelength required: 853.00 nm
